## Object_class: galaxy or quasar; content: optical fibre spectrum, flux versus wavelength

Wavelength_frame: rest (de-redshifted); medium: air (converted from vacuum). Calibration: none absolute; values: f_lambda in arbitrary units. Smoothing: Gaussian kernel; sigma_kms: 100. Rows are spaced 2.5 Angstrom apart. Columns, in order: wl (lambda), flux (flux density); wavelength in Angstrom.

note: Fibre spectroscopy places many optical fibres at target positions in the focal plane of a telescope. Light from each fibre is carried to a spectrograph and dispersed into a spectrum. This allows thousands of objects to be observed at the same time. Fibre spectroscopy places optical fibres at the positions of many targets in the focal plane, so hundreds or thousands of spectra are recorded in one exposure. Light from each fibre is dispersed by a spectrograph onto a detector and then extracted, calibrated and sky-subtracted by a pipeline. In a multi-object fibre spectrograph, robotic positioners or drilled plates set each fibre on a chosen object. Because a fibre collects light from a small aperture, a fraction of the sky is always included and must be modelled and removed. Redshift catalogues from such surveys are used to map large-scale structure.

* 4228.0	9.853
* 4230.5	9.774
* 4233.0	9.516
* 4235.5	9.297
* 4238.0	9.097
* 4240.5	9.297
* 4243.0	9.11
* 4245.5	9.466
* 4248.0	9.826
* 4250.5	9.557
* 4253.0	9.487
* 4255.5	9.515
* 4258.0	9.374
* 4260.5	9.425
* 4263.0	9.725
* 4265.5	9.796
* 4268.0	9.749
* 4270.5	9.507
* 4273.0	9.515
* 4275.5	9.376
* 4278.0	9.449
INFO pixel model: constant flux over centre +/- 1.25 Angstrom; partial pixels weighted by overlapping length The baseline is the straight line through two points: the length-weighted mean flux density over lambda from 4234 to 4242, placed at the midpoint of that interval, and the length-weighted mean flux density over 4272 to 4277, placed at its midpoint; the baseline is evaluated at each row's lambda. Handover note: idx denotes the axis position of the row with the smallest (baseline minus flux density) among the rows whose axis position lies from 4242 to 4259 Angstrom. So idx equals 4248.0 Angstrom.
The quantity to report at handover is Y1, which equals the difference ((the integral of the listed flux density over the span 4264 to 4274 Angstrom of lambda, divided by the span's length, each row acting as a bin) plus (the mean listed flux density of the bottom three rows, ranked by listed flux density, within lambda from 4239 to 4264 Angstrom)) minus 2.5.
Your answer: 16.4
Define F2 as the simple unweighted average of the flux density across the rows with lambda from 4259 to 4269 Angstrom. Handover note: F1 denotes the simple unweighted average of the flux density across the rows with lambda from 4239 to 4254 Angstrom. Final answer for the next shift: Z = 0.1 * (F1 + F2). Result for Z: 1.91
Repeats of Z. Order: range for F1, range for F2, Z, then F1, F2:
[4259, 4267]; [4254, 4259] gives 1.91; 9.65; 9.44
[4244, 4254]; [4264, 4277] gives 1.92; 9.58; 9.59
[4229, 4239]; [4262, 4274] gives 1.91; 9.42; 9.66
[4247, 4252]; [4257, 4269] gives 1.93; 9.69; 9.61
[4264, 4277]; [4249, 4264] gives 1.91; 9.59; 9.51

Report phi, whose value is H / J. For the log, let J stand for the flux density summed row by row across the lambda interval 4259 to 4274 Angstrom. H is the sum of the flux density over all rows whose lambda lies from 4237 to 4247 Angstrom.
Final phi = 0.6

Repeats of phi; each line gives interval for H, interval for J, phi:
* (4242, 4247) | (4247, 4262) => 0.3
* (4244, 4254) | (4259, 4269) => 1.0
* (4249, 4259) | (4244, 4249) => 2.0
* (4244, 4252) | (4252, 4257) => 1.5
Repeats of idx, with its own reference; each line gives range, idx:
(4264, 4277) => 4265.5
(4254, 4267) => 4265.5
